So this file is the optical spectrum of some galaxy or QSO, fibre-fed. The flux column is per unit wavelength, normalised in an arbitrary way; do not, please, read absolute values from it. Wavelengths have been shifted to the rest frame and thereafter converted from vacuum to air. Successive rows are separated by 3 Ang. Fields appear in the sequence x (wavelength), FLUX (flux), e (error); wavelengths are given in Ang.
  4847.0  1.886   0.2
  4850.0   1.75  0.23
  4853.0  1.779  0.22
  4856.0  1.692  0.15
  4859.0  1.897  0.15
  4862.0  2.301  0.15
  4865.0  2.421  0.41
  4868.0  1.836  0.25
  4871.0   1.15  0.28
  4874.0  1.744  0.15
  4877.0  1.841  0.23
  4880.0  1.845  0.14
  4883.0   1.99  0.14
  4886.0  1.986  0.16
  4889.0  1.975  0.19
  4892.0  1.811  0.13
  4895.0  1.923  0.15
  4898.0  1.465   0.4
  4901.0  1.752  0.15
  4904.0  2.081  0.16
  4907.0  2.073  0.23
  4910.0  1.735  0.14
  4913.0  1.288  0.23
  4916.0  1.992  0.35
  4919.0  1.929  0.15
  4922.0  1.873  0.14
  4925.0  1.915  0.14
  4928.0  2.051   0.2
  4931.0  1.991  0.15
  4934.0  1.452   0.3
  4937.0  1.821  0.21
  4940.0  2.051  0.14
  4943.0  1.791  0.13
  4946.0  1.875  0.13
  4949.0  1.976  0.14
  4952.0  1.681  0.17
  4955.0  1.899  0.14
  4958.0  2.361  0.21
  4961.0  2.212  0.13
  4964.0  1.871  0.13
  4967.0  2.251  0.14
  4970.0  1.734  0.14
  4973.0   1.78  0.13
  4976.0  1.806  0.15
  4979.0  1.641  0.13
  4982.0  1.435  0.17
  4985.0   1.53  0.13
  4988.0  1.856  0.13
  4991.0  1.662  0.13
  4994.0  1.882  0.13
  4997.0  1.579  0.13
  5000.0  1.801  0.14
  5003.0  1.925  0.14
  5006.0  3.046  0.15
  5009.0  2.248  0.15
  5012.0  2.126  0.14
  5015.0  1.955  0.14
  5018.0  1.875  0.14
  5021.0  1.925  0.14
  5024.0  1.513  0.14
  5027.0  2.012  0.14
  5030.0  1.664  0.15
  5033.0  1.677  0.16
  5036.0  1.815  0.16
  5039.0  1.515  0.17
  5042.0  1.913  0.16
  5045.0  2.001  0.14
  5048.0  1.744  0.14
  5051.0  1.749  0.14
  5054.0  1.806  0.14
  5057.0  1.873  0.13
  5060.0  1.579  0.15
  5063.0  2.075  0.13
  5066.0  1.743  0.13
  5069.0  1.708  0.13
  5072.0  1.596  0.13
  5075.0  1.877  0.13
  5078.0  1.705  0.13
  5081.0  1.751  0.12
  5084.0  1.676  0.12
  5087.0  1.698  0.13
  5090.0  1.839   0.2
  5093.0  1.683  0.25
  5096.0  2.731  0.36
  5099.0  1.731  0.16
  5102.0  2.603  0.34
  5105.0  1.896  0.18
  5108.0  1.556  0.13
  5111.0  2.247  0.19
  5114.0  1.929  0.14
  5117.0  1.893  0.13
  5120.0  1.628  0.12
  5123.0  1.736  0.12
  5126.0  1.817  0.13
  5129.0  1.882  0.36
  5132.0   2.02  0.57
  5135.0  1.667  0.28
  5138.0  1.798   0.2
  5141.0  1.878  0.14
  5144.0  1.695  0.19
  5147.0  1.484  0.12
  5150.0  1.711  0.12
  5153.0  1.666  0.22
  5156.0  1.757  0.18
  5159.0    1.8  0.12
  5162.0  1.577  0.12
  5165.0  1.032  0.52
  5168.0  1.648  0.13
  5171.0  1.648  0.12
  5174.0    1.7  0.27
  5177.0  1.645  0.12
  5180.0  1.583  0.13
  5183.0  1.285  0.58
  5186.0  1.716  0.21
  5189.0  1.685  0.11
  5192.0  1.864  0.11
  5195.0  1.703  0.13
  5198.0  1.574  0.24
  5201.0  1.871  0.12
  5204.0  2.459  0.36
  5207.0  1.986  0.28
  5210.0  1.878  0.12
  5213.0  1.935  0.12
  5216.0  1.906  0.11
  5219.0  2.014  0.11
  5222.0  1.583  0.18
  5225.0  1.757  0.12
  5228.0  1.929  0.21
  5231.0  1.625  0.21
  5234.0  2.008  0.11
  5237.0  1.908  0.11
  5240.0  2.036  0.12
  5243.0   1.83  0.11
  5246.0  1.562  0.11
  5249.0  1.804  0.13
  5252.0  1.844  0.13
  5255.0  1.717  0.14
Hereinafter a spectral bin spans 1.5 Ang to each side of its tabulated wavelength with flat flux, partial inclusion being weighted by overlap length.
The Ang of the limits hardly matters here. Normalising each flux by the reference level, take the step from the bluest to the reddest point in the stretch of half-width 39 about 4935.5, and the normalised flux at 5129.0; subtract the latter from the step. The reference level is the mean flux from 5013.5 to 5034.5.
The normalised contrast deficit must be -0.87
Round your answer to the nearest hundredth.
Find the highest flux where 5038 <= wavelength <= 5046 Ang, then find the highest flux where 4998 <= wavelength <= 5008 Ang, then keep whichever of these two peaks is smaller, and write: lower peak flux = 2.00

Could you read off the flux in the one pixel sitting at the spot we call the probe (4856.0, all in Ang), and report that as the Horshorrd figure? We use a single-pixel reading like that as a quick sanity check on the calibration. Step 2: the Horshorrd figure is 1.692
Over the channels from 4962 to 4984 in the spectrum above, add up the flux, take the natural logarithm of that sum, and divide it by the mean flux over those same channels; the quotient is 1.41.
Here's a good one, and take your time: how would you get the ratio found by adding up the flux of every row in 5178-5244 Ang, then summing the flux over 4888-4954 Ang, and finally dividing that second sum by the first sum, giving 1.01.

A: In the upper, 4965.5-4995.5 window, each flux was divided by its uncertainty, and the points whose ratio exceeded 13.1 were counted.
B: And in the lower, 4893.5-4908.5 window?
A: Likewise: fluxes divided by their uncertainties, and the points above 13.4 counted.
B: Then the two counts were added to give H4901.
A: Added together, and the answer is 4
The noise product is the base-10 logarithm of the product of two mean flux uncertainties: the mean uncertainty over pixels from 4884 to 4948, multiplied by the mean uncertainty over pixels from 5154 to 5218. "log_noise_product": -1.42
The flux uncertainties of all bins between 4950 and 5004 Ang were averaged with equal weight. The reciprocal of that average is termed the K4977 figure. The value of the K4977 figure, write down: 7.0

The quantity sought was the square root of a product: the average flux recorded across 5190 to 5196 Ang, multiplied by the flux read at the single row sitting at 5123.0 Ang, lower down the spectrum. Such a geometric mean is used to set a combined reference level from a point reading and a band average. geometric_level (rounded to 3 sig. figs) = 1.76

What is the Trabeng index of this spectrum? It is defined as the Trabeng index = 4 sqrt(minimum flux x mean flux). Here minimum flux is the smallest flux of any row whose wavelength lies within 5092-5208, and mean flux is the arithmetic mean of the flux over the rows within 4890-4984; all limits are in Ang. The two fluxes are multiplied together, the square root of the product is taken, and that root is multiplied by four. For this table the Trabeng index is 5.53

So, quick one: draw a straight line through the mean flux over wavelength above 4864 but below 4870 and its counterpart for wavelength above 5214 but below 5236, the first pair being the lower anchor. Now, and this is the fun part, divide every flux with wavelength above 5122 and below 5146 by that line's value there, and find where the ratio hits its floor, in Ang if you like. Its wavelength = 5135.0 Ang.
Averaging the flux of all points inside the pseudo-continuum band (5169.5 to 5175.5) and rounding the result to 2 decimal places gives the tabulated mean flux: 1.67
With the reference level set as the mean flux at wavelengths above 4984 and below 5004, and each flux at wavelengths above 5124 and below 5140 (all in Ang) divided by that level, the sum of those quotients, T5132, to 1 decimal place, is 5.3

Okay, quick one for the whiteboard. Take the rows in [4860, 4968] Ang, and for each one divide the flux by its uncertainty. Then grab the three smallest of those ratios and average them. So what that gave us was 4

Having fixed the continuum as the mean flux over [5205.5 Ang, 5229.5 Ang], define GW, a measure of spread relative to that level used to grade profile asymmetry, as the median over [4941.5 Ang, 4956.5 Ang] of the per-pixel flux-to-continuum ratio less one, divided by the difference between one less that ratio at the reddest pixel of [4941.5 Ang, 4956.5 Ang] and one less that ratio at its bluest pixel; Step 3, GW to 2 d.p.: -0.01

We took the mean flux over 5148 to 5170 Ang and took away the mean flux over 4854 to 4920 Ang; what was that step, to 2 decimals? -0.25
